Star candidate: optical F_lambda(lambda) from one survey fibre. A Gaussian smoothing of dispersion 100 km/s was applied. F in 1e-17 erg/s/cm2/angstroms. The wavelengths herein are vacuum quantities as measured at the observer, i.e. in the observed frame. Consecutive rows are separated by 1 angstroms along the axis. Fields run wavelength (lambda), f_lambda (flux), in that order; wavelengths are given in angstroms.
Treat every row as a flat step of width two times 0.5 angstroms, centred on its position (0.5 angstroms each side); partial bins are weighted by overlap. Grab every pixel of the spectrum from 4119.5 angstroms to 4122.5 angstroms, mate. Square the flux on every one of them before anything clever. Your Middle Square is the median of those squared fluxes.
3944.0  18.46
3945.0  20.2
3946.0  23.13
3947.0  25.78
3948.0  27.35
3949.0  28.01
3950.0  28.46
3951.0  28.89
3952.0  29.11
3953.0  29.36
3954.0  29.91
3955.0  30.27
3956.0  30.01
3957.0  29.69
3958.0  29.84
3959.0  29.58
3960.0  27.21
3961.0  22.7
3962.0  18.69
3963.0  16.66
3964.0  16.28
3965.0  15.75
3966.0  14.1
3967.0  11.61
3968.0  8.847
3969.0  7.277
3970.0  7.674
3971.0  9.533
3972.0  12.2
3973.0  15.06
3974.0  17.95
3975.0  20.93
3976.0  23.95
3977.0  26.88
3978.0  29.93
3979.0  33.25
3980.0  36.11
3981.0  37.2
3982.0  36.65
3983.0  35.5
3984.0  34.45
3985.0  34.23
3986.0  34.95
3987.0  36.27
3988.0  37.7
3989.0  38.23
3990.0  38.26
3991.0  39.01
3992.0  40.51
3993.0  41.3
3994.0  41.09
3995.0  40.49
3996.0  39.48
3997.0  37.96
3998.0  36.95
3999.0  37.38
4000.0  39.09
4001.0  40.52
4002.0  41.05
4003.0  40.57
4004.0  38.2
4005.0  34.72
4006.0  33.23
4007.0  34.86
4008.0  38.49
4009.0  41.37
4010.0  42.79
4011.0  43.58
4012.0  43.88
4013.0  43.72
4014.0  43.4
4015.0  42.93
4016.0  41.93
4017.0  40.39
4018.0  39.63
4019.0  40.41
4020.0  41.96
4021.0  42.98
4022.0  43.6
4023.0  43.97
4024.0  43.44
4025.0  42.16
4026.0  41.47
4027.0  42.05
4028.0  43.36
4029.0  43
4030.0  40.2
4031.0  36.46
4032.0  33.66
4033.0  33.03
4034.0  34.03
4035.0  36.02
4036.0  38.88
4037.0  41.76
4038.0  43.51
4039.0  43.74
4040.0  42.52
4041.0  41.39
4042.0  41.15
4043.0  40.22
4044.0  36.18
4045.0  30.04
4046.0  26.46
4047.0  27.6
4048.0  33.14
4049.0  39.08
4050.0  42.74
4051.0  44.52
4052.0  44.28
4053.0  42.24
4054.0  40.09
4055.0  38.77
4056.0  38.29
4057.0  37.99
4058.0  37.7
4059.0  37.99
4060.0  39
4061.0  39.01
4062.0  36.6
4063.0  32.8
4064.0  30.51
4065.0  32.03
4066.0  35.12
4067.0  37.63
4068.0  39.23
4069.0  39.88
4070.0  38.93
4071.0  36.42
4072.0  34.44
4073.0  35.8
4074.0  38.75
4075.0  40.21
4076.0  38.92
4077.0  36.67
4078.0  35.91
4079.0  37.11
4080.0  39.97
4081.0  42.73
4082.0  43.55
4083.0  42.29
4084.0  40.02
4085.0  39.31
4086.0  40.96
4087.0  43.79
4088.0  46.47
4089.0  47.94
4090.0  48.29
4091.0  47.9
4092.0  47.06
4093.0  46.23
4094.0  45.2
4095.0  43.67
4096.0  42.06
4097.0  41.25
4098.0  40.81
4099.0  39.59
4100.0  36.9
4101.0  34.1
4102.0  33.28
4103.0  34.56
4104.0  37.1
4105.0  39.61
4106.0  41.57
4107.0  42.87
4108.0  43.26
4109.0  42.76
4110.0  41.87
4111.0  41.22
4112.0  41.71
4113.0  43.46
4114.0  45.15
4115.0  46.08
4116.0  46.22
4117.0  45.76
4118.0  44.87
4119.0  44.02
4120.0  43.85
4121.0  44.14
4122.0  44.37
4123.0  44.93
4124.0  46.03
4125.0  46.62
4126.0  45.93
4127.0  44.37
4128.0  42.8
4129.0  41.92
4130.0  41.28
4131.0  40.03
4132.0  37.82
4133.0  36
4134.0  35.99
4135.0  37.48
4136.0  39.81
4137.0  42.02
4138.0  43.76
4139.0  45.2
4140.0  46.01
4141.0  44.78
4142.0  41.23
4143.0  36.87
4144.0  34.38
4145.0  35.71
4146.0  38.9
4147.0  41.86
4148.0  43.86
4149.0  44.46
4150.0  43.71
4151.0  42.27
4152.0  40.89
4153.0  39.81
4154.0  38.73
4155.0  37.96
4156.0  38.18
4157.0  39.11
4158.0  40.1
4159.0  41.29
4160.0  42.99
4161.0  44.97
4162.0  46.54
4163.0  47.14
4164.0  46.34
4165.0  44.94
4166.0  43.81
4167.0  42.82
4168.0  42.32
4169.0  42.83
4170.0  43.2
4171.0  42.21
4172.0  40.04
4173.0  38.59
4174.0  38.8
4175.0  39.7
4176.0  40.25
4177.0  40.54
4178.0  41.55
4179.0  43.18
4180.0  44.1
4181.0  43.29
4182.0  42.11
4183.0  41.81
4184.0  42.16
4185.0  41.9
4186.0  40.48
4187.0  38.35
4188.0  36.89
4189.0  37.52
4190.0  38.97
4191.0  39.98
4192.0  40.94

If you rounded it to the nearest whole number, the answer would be 1948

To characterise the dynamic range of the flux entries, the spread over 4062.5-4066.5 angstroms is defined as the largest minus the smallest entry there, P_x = 4.6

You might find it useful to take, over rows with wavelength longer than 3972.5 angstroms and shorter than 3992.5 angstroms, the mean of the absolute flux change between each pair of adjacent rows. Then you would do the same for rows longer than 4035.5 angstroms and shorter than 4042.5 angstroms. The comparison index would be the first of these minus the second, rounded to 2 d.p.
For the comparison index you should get 0.41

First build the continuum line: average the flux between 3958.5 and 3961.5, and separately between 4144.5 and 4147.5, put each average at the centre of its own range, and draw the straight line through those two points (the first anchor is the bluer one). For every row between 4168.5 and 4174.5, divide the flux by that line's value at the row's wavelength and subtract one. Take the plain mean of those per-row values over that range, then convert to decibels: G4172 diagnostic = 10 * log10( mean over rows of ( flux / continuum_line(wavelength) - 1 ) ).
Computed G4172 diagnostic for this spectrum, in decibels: -19.7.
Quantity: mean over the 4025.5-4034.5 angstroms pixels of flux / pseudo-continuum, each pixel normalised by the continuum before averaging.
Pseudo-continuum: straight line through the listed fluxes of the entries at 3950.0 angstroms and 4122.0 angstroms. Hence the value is 1.08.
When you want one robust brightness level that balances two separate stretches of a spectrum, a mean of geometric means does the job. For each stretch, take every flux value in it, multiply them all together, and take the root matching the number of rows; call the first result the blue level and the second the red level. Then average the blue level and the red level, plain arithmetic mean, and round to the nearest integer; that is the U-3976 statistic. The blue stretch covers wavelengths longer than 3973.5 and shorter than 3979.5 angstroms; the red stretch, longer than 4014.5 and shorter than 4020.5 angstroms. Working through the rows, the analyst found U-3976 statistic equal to 33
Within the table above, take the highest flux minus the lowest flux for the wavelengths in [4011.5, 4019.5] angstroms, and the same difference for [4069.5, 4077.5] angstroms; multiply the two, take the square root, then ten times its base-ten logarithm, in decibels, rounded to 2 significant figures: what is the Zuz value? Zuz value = 6.9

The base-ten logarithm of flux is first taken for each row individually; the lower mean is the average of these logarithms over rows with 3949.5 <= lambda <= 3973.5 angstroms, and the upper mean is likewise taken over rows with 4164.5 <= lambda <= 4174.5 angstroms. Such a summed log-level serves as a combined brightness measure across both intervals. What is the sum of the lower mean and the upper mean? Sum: 2.89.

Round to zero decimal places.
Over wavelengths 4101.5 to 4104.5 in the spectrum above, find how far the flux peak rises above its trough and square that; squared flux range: 15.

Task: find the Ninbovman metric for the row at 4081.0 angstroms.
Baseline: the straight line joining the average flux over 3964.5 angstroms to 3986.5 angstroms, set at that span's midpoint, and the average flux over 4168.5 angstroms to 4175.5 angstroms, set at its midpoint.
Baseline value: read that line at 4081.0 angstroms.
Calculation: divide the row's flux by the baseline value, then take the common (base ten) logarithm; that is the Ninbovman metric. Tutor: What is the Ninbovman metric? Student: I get 0.12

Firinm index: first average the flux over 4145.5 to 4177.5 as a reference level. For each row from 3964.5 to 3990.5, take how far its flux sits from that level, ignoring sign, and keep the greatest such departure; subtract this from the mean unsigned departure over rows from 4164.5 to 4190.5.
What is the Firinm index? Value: -33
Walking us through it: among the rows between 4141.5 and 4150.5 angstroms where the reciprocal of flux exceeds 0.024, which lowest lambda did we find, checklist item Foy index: 4142.0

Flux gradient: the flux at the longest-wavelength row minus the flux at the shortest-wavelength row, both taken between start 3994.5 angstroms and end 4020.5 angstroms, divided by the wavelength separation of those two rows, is 0.1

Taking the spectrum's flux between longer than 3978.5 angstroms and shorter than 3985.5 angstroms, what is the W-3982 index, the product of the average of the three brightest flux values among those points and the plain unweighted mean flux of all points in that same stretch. 1295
